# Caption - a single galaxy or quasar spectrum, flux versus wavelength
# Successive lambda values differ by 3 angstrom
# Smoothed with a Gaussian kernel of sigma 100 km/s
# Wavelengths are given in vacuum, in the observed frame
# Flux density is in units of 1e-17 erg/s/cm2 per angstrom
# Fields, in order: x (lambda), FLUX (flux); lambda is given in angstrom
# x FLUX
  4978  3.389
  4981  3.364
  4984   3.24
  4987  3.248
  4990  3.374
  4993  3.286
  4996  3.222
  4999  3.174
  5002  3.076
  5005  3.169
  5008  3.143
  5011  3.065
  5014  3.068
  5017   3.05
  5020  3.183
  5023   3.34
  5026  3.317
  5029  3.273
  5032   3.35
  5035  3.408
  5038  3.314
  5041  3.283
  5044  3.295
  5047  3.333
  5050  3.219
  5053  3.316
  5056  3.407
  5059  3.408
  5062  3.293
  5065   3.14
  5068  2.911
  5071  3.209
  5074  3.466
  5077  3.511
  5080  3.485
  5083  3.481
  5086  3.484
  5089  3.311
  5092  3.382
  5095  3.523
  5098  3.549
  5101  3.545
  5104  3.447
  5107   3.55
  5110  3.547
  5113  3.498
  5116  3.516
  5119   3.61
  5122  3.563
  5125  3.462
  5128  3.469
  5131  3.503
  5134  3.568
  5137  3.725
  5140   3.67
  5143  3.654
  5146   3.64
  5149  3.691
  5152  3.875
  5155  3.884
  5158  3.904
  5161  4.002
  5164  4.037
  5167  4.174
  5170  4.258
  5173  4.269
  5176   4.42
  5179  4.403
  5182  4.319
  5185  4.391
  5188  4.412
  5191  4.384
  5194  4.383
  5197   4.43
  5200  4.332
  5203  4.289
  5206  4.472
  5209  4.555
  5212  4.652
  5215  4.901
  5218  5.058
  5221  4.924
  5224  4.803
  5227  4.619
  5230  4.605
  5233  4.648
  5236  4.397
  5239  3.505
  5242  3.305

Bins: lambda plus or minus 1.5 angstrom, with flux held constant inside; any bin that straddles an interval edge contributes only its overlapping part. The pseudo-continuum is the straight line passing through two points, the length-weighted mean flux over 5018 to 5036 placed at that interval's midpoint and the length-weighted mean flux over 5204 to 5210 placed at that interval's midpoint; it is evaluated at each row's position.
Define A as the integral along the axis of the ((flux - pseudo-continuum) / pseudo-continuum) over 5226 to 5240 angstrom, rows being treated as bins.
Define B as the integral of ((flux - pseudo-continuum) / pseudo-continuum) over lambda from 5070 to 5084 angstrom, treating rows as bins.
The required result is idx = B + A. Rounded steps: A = -0.86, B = -0.76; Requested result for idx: -1.61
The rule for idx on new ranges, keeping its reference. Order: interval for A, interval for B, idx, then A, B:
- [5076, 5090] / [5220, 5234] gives -0.54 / -0.82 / 0.28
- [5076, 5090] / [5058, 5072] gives -2.27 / -0.82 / -1.45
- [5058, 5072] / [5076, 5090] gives -2.27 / -1.45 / -0.82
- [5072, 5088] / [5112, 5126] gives -2.14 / -0.79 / -1.35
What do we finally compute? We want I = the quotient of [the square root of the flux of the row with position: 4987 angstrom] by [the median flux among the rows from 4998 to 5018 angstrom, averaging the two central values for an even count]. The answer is 0.586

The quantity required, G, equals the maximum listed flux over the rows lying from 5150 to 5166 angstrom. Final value 4.037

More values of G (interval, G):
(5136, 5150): 3.725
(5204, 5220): 5.058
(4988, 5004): 3.374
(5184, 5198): 4.43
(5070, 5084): 3.511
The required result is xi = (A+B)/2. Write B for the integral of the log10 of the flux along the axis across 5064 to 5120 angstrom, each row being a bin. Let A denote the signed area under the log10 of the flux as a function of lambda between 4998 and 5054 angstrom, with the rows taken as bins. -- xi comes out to 29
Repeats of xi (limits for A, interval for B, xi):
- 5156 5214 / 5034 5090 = 33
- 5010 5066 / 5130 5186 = 31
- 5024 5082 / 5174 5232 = 34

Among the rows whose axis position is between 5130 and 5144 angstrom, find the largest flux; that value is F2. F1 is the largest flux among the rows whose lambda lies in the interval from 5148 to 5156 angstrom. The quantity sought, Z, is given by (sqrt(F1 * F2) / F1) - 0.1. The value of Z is 0.88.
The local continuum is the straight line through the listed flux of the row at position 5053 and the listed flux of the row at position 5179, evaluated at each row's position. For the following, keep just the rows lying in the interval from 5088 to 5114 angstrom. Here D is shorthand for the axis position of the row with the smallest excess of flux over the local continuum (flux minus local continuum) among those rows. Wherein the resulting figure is 5113 angstrom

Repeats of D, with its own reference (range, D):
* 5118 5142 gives 5128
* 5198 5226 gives 5203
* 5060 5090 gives 5068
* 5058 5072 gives 5068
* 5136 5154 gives 5146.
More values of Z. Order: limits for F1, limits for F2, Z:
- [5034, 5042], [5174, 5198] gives 1.04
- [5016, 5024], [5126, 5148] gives 0.96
